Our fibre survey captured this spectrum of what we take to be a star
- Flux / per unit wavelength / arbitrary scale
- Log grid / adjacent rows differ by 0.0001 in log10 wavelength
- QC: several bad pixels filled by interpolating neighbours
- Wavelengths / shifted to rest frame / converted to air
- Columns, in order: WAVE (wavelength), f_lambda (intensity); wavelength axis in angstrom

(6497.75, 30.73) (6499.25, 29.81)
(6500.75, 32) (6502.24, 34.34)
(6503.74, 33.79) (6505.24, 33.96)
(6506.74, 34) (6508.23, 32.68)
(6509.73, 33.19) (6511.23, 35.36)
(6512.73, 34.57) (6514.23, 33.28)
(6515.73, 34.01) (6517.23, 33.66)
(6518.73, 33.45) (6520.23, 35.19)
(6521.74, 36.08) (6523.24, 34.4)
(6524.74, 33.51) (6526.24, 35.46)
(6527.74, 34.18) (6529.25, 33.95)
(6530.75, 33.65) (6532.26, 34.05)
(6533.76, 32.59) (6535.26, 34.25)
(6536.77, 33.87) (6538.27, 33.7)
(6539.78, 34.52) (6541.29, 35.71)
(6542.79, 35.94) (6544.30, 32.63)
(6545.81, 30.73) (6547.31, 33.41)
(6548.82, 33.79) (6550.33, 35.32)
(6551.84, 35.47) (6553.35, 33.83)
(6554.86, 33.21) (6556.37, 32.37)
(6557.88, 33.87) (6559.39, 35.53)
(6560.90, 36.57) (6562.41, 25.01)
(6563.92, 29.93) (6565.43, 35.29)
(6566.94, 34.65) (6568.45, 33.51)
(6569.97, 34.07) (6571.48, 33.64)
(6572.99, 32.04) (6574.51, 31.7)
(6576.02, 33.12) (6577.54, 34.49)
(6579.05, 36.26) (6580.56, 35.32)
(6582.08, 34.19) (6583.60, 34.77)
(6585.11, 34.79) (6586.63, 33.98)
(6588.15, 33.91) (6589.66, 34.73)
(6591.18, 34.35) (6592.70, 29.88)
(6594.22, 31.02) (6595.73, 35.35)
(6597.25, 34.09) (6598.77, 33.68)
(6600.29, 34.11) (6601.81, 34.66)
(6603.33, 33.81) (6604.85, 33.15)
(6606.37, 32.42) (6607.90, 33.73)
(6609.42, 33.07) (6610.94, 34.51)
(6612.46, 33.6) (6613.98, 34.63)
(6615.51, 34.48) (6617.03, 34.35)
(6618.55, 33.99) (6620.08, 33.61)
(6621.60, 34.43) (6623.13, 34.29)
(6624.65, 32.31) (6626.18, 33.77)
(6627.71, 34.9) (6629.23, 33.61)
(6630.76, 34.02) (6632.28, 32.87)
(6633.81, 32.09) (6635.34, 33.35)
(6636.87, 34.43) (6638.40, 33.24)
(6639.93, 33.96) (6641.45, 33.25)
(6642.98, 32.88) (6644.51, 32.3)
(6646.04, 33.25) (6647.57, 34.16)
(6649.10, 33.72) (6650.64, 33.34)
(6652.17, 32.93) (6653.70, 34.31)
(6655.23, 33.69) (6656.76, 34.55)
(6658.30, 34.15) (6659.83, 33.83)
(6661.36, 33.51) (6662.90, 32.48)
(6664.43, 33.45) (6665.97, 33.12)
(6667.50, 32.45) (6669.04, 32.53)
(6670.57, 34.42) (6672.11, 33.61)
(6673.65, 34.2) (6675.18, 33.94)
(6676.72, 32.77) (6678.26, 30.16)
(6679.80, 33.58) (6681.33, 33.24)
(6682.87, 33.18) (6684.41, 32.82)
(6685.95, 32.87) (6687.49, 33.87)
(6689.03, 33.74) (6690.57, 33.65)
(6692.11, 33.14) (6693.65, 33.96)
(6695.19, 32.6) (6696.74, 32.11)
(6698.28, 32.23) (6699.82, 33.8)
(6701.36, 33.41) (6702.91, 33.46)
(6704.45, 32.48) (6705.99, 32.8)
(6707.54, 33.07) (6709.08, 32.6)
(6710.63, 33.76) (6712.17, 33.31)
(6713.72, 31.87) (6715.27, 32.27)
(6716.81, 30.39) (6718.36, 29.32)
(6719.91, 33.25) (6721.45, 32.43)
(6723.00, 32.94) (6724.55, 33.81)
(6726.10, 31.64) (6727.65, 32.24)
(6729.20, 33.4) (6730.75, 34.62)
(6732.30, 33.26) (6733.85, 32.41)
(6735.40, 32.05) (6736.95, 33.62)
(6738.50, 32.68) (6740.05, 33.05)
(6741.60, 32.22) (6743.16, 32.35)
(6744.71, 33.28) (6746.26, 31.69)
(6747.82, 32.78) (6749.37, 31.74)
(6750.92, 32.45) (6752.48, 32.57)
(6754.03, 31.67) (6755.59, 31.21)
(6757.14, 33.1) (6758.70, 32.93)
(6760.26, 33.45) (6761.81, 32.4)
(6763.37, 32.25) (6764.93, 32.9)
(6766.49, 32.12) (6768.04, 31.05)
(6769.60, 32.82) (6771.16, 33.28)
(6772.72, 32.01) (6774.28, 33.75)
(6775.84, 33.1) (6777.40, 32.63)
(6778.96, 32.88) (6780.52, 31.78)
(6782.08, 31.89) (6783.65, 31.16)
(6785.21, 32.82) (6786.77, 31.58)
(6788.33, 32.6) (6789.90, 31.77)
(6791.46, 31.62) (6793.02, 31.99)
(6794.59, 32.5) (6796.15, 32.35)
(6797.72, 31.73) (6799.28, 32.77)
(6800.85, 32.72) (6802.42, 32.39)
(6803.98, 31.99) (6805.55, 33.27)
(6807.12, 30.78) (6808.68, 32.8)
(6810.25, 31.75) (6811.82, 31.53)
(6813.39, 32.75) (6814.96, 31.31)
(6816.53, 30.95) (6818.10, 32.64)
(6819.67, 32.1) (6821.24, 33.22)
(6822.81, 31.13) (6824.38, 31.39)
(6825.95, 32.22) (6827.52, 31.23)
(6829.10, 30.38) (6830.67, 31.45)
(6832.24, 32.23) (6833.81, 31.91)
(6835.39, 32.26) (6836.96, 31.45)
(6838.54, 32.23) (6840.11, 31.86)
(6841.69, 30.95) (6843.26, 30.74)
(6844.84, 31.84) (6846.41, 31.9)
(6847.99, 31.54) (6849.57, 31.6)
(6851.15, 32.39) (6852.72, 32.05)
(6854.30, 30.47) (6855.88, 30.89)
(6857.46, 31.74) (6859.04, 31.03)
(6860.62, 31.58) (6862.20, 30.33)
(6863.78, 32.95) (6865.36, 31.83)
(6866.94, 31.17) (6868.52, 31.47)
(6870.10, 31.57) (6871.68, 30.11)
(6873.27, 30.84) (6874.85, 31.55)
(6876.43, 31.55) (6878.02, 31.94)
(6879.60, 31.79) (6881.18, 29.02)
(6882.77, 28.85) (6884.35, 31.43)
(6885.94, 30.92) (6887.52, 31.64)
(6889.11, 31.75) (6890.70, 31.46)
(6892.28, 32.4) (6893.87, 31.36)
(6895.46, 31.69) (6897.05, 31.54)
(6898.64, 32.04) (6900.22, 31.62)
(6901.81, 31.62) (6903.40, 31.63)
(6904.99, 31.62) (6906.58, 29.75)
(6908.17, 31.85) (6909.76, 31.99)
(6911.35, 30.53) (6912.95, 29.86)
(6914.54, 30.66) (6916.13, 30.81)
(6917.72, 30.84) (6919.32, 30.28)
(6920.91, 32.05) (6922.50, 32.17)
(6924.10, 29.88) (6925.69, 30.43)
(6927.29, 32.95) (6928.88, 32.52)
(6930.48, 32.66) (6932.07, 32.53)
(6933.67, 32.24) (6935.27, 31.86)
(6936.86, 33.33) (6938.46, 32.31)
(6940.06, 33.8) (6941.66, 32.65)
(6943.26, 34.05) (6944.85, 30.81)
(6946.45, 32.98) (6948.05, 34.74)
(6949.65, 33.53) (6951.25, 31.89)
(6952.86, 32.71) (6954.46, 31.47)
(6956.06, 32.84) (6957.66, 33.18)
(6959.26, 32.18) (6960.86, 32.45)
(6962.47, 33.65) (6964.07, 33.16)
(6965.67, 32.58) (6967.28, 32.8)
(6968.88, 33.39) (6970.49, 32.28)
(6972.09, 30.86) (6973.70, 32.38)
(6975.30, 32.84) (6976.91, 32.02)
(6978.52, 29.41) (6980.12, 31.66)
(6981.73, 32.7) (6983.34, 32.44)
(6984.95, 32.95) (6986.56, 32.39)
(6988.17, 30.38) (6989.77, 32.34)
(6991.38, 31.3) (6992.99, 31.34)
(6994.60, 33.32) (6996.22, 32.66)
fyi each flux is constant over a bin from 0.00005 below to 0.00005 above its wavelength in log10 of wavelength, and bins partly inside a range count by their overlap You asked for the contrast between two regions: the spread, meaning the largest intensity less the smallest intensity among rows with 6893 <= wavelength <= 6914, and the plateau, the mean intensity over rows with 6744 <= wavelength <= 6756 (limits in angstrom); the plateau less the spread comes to 29.9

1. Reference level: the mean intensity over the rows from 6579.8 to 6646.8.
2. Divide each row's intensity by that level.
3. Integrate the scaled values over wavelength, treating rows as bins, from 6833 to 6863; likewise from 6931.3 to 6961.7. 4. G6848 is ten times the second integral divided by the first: 10.5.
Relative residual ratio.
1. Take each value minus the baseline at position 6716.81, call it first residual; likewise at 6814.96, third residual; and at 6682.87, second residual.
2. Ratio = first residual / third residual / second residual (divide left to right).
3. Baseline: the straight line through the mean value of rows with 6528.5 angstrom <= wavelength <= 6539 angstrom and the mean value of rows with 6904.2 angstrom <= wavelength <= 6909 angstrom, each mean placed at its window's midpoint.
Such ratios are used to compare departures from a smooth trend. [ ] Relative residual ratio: 9.5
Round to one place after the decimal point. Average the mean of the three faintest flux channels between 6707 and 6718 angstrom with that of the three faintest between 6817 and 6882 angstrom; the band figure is 30.7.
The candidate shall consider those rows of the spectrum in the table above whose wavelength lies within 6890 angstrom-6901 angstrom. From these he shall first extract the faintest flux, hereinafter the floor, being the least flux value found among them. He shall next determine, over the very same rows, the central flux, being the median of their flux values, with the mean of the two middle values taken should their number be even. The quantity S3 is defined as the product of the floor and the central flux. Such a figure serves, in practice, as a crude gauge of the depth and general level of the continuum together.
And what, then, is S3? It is 992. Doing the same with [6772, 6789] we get 1016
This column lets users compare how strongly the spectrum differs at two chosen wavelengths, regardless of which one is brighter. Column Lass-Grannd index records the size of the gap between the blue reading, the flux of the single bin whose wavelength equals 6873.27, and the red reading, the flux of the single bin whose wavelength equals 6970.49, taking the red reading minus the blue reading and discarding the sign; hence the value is 1.4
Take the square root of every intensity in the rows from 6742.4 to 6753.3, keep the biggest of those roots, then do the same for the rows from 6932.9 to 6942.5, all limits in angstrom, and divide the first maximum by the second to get 0.99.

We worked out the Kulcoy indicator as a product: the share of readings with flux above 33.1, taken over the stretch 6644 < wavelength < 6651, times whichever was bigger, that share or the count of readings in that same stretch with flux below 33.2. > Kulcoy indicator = 0.8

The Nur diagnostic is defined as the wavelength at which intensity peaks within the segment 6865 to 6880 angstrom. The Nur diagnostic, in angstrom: 6878.02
